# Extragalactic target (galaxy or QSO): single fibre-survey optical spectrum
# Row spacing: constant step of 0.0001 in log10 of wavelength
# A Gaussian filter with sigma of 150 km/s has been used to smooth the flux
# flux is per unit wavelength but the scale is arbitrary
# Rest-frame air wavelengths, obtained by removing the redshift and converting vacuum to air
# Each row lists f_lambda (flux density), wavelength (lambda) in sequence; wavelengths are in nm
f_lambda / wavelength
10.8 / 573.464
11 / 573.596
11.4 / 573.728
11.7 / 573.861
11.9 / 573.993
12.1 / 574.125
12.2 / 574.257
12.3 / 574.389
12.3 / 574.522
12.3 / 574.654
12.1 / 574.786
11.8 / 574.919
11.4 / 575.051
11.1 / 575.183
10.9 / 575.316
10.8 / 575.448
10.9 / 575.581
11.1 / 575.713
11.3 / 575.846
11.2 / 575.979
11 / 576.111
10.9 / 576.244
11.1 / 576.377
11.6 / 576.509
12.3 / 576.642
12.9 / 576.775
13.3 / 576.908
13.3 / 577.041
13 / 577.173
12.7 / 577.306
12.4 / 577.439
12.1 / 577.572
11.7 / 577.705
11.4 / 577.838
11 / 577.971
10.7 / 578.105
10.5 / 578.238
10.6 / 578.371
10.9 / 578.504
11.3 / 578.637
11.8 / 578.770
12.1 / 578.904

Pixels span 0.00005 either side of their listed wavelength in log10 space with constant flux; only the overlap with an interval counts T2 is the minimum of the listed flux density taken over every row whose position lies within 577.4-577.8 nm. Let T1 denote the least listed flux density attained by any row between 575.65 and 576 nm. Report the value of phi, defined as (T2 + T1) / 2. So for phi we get 11.4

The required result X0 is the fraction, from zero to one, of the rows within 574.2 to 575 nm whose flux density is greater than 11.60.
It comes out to 1.0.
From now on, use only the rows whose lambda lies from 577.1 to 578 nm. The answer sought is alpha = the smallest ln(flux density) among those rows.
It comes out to 2.40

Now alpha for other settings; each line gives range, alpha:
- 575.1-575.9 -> 2.38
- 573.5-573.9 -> 2.40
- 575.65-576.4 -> 2.39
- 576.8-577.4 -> 2.54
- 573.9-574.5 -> 2.48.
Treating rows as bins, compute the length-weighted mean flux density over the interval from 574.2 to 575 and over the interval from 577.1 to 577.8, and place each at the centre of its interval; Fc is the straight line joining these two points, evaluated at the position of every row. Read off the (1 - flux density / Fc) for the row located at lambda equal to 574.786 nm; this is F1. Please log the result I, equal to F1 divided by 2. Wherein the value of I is 0.003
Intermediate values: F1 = 0.005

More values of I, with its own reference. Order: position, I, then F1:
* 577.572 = 0.011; 0.022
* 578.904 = 0.015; 0.030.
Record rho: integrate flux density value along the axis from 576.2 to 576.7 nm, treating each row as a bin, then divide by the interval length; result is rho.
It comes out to 11.5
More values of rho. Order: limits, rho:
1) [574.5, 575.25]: 11.8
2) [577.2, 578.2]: 11.7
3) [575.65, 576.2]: 11.1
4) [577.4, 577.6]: 12.3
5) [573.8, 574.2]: 11.9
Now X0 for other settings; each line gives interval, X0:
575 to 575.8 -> 0.0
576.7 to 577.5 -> 1.0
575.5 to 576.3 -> 0.0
